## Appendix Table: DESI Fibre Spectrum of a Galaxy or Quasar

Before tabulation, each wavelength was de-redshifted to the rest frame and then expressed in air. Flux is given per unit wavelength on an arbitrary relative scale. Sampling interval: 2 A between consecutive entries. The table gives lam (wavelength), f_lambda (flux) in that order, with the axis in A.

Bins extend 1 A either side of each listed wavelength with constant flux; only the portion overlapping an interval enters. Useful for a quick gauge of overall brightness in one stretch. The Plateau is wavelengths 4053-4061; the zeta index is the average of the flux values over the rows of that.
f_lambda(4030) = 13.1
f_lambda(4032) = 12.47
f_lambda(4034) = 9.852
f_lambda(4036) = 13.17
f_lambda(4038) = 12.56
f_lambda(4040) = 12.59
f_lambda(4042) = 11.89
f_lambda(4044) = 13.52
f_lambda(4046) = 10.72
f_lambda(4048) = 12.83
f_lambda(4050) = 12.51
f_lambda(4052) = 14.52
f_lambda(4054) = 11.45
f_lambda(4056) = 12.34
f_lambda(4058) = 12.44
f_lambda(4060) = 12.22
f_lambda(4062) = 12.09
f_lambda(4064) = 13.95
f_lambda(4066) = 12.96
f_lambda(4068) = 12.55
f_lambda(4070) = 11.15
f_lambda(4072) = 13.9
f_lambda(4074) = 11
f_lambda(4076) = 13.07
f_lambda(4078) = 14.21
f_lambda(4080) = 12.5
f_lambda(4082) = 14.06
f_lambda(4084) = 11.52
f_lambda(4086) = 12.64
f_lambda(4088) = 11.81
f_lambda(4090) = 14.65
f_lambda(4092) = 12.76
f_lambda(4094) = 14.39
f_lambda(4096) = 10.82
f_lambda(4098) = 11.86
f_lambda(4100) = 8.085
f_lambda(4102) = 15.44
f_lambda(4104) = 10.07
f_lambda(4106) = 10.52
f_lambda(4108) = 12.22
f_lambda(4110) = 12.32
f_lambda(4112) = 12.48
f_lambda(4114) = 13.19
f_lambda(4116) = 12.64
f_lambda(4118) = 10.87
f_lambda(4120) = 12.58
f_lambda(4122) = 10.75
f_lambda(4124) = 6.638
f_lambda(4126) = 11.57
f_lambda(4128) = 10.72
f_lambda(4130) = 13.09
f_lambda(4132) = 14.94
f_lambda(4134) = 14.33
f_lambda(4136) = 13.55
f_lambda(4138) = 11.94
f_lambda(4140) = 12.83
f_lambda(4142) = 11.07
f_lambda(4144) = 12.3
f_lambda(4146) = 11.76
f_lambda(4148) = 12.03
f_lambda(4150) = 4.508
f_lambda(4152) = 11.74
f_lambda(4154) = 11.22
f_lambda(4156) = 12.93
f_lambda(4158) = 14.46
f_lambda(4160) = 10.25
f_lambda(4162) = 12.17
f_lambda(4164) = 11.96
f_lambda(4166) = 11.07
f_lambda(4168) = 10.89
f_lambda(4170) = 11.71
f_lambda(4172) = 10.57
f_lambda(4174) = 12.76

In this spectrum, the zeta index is 12.1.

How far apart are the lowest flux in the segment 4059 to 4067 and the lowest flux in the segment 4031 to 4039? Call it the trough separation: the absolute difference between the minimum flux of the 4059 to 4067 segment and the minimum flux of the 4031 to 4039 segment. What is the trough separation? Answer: 2.2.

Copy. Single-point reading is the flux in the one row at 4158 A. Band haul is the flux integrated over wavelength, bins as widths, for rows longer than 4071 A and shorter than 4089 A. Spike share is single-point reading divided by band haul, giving 0.063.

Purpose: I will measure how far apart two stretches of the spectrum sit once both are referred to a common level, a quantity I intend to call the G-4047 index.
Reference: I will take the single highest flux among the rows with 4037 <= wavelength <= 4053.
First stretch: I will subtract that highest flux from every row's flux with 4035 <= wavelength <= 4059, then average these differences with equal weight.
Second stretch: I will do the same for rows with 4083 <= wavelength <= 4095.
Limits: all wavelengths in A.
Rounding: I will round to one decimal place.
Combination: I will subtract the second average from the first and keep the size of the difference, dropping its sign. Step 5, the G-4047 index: 0.4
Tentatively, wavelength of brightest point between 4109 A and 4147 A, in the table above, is 4132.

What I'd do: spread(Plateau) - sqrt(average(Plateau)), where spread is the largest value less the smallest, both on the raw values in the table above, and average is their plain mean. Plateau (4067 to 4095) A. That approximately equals 0.1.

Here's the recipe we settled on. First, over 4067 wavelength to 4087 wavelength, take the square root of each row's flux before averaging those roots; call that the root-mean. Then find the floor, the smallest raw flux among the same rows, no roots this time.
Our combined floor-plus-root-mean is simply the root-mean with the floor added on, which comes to 14.6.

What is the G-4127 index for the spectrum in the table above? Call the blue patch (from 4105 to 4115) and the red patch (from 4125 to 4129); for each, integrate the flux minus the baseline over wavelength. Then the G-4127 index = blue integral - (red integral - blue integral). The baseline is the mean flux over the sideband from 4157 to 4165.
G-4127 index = 3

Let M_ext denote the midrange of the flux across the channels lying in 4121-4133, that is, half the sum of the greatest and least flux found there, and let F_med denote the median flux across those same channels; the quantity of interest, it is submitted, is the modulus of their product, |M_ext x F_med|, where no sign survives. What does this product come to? 120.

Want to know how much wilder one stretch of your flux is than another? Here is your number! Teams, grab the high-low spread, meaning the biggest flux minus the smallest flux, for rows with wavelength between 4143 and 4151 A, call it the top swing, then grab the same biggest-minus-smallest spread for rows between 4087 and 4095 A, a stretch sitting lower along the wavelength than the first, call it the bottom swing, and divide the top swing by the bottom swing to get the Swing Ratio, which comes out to 2.7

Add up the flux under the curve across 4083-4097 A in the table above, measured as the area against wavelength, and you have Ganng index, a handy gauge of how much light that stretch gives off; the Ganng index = 177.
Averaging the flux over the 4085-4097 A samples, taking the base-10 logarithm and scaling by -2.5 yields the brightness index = -2.772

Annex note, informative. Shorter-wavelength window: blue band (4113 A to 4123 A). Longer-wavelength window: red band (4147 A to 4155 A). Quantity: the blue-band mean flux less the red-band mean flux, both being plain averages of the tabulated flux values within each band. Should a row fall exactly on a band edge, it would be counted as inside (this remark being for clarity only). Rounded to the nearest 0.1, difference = 2.1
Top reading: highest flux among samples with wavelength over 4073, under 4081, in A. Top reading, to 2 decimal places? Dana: 14.21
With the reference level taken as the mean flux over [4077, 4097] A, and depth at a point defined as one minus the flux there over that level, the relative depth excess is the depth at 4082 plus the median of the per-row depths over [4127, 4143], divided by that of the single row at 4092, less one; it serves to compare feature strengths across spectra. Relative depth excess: -7.5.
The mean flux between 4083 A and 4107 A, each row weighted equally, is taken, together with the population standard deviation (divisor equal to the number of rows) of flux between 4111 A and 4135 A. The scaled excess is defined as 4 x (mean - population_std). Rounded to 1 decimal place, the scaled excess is 39.9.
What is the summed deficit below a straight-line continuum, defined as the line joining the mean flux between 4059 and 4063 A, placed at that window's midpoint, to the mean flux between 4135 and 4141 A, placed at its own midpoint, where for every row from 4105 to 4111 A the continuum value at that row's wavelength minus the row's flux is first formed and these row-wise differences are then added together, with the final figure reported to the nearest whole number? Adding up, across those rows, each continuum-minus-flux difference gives 3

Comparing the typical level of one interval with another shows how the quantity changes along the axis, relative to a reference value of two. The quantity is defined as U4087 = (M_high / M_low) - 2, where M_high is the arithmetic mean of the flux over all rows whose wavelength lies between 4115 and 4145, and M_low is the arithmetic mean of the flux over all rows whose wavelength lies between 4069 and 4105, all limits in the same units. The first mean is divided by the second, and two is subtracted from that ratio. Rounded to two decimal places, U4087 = -1.04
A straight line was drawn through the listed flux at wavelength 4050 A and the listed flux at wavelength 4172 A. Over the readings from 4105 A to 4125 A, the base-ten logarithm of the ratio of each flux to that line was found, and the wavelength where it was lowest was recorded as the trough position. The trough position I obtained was 4124 A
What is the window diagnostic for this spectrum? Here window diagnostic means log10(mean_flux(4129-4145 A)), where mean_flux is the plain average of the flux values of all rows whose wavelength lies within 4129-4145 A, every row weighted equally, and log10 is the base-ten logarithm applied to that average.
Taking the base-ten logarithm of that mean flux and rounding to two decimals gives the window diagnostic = 1.11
